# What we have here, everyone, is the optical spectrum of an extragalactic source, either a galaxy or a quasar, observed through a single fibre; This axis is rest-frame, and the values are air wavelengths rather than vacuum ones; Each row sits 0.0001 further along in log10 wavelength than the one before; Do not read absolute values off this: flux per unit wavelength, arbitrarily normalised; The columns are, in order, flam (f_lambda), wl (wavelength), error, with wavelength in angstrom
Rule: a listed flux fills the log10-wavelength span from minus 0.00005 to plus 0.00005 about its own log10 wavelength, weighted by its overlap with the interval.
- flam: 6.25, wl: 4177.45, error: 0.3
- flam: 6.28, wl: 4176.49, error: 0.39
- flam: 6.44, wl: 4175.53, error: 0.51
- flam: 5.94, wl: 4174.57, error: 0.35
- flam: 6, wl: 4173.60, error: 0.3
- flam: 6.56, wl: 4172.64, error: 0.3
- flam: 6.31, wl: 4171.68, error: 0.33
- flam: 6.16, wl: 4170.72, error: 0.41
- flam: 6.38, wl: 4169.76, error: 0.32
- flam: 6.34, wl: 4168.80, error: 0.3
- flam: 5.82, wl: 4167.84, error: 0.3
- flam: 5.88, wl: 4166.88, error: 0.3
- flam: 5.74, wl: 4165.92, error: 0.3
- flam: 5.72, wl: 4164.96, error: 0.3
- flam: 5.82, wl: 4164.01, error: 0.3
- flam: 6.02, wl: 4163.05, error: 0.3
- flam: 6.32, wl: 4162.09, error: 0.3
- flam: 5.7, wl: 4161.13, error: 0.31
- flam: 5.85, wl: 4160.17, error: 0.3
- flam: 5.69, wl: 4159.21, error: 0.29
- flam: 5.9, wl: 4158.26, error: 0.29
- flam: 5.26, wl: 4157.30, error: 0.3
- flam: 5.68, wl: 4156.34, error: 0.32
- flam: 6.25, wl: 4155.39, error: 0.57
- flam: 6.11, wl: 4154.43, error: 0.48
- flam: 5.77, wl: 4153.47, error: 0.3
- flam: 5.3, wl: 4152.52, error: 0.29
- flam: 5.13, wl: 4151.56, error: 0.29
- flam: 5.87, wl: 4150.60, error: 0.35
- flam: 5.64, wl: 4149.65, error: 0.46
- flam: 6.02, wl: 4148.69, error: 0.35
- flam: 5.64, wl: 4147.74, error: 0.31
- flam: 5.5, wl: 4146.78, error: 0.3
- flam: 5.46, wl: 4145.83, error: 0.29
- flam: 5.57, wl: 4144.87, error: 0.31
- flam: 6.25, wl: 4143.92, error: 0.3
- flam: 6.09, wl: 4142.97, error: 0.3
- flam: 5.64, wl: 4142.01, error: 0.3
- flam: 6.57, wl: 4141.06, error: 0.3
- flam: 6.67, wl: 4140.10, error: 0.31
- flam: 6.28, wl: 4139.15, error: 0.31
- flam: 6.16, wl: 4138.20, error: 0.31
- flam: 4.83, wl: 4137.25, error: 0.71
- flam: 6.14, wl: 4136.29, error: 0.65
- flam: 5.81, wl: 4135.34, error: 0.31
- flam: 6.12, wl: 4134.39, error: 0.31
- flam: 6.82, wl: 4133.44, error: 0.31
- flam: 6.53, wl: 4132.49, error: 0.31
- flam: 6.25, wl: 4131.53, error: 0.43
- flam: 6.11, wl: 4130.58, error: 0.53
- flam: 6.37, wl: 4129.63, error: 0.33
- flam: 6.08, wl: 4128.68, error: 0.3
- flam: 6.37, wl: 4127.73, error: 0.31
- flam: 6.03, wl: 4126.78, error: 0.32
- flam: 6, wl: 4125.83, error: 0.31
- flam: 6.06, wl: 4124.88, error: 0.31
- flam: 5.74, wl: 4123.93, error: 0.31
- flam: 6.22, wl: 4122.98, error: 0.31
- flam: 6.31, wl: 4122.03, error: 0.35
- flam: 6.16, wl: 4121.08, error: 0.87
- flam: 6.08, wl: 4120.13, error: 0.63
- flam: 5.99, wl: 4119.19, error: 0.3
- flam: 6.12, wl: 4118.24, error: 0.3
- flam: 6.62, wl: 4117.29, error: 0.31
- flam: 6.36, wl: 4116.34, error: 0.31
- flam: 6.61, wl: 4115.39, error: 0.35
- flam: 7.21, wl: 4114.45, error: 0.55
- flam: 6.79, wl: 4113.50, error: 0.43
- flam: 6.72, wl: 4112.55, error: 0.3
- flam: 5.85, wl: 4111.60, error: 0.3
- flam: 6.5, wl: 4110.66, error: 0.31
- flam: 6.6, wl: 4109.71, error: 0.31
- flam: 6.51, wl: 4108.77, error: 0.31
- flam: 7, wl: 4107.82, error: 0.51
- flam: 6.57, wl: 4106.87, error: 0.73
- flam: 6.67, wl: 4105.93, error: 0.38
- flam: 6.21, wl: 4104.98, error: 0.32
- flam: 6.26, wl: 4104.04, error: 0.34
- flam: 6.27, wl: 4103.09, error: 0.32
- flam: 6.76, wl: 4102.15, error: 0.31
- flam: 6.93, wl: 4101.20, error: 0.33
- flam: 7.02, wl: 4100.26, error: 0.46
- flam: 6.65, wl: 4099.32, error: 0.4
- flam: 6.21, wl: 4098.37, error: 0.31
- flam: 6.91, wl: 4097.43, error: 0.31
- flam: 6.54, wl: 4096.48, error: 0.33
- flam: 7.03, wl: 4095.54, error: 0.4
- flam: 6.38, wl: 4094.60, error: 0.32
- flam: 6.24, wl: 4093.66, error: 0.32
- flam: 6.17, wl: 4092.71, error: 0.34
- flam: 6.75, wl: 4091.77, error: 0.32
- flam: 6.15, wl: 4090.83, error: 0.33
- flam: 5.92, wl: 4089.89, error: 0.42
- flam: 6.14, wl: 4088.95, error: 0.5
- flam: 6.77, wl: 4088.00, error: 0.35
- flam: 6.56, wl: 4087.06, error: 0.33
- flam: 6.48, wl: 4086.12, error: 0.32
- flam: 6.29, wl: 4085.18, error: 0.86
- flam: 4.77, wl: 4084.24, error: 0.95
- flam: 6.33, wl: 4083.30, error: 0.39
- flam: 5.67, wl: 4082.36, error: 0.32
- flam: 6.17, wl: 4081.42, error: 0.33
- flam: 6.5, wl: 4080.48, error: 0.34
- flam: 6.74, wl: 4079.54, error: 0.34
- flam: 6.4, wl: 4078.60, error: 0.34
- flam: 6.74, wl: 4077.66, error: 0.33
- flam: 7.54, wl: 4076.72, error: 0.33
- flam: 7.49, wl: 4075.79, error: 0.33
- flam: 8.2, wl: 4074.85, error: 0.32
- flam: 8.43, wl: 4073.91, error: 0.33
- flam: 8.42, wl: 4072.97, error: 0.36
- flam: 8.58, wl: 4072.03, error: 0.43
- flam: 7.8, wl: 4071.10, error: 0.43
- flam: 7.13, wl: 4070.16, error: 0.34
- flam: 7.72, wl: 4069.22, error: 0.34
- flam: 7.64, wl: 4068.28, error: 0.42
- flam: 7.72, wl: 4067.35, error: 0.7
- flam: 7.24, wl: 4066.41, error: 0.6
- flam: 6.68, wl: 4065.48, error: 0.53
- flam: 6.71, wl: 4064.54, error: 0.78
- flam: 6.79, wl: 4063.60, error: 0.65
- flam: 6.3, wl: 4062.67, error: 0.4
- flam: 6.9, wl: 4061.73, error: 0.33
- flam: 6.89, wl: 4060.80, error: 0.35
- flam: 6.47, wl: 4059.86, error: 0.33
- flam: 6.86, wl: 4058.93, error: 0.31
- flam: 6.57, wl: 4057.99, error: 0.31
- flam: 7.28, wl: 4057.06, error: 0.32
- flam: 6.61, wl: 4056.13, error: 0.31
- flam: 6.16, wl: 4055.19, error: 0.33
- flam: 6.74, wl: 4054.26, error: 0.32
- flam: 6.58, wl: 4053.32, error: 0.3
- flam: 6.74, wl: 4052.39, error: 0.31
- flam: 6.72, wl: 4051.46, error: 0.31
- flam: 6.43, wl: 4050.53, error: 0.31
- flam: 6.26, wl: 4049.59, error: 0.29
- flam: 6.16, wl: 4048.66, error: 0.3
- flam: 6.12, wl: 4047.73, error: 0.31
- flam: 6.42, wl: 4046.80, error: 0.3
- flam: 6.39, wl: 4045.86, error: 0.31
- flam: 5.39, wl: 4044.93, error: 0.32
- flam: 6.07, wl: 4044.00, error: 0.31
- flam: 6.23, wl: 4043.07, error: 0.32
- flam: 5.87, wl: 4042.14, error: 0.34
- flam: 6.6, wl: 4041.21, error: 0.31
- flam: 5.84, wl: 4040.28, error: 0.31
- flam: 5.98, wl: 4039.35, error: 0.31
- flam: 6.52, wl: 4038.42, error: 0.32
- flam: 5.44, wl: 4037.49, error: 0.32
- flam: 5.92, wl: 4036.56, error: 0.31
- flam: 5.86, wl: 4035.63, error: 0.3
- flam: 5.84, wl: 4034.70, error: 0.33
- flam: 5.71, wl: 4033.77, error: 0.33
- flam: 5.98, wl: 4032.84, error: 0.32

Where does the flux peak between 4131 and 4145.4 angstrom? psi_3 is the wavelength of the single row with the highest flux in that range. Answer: 4133.44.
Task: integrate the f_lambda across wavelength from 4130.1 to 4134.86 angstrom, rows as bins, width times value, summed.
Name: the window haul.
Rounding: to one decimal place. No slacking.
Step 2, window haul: 30.3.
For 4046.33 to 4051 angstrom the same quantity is 29.3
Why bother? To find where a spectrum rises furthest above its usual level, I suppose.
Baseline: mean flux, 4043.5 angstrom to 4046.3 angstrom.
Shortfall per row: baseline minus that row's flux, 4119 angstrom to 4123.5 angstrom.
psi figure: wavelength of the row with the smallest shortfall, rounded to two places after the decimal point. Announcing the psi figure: 4122.03 angstrom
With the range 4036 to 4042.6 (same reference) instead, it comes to 4041.21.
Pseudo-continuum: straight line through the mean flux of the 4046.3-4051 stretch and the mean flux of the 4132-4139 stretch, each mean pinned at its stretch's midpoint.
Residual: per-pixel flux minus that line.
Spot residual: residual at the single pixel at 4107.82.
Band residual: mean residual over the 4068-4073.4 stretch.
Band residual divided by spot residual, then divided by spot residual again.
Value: 2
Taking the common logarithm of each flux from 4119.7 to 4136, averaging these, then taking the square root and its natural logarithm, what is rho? -0.117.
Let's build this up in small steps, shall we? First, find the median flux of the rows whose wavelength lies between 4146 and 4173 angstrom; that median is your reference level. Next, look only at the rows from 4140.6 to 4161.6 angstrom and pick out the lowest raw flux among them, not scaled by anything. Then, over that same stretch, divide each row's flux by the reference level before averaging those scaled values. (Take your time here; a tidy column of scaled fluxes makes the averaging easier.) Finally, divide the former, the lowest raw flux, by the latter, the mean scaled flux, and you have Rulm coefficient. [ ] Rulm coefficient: 5.2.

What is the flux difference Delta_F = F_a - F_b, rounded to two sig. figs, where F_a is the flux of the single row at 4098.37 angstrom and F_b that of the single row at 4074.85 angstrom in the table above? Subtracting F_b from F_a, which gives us -2.0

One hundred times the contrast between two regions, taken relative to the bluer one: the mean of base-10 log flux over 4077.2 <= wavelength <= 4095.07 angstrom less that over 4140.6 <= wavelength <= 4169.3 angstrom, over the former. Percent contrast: 4.0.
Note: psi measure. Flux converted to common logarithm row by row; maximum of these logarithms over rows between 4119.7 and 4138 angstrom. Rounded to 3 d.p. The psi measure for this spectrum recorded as 0.834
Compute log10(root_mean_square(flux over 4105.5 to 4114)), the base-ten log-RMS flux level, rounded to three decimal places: 0.819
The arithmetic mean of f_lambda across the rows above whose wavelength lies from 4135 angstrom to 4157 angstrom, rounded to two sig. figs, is 5.8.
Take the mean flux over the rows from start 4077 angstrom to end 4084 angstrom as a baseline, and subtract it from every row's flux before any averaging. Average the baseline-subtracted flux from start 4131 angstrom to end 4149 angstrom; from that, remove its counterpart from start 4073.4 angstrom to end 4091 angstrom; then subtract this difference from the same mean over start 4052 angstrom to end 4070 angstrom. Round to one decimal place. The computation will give 1.1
